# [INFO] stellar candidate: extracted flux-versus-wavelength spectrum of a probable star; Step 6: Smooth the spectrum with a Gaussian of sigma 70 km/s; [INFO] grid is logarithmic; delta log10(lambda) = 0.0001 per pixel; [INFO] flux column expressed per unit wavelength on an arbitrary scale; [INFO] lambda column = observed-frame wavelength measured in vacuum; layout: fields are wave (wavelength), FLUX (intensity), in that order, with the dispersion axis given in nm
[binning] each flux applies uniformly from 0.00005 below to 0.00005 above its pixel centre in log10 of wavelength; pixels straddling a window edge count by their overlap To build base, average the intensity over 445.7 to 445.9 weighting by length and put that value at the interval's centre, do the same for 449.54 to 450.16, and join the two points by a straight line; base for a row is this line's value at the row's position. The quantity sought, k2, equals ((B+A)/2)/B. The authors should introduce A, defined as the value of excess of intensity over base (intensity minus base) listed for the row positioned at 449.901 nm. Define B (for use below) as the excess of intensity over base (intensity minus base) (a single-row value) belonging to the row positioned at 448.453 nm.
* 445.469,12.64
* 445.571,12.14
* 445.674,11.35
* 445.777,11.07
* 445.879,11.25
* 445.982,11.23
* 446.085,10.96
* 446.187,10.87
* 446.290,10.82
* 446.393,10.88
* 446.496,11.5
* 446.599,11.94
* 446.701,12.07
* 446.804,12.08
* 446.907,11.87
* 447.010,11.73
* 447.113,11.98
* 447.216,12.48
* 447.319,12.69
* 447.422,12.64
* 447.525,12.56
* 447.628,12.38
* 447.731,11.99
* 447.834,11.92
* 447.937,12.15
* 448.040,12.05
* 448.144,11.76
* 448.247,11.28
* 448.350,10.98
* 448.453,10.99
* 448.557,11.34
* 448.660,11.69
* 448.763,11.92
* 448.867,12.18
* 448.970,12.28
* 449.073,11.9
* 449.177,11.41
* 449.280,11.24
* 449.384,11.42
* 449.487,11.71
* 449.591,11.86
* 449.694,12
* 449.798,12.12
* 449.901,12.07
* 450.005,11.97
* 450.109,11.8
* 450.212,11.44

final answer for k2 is 0.4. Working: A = 0.1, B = -0.7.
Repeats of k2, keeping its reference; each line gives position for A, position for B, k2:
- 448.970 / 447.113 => 0.9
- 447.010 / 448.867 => 0.9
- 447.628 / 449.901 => 5.1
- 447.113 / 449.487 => -0.9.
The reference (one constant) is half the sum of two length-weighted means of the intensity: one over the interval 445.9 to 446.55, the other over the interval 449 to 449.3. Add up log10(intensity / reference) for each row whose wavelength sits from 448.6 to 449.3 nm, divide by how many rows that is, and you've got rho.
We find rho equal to 0.018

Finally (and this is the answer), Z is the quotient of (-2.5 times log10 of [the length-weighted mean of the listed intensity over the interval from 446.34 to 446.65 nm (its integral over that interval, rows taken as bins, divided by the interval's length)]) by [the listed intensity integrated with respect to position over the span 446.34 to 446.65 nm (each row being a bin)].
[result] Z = -0.75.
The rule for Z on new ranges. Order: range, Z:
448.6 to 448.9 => -0.75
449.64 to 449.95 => -0.72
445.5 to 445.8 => -0.76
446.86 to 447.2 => -0.66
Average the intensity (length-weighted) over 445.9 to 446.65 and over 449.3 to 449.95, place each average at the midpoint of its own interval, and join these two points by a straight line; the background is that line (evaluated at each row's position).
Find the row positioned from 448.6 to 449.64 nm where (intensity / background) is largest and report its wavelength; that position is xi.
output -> 448.970 nm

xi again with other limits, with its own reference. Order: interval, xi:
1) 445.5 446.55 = 445.571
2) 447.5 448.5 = 447.525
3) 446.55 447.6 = 447.319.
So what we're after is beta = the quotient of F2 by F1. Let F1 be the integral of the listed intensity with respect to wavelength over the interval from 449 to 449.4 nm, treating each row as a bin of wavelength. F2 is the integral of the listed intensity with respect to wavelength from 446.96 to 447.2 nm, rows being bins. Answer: 0.6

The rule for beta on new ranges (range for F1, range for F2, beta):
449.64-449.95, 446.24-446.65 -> 1.2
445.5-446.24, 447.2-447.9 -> 1.0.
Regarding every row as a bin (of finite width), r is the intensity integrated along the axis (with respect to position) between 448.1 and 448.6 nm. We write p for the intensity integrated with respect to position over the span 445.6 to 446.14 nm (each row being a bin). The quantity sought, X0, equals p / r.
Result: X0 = 1.08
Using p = 6.1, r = 5.63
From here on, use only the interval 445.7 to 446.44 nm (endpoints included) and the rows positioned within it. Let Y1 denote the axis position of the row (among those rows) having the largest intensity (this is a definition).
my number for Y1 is 445.879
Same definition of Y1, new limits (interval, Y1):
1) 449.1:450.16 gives 449.798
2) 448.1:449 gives 448.970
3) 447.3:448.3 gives 447.319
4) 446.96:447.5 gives 447.319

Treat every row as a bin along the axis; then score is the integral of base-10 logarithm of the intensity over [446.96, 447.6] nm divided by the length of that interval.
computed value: 1.09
